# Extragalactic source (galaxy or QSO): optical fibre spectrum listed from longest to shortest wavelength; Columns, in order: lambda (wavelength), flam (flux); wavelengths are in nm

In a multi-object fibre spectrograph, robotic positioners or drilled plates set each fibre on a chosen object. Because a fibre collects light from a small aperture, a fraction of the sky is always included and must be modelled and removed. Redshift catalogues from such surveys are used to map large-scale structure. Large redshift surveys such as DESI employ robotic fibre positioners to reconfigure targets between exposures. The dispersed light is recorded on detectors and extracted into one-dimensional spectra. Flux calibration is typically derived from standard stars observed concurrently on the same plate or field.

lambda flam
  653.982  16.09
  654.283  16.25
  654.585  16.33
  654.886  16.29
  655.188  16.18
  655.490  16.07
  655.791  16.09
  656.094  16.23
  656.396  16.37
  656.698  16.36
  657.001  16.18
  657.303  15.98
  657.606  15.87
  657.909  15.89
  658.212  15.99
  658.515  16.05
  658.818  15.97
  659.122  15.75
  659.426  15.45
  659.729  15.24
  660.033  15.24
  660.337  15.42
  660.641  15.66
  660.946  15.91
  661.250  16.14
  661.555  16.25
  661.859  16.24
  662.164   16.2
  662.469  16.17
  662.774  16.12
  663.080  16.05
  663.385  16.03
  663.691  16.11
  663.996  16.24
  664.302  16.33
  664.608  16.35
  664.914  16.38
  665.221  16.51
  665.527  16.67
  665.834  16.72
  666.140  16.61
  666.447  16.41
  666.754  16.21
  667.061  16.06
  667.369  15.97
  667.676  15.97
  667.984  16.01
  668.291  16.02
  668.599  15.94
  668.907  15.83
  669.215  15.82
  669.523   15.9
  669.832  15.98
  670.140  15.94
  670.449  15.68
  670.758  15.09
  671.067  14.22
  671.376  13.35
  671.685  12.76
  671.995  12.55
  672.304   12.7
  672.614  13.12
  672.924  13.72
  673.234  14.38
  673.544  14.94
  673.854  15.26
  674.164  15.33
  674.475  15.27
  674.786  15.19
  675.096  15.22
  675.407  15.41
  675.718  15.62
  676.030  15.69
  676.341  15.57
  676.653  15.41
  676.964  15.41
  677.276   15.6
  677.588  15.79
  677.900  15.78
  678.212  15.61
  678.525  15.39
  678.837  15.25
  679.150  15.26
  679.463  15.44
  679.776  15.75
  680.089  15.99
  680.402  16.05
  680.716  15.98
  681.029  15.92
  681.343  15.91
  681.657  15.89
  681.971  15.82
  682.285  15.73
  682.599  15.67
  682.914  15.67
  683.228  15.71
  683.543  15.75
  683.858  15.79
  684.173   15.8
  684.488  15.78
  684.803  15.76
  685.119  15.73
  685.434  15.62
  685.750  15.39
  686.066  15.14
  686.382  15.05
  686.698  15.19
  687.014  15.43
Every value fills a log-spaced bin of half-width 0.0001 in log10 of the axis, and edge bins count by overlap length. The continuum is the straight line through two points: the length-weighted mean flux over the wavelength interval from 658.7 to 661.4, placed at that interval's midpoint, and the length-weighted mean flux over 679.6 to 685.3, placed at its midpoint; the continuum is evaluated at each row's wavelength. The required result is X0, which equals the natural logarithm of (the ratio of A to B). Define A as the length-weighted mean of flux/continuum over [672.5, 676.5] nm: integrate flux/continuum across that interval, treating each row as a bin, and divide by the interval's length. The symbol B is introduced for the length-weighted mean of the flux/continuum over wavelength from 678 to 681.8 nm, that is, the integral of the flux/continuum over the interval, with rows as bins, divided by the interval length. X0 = -0.04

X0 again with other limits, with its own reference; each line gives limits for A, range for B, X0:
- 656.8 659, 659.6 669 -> 0.00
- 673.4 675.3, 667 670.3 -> -0.05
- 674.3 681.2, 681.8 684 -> -0.01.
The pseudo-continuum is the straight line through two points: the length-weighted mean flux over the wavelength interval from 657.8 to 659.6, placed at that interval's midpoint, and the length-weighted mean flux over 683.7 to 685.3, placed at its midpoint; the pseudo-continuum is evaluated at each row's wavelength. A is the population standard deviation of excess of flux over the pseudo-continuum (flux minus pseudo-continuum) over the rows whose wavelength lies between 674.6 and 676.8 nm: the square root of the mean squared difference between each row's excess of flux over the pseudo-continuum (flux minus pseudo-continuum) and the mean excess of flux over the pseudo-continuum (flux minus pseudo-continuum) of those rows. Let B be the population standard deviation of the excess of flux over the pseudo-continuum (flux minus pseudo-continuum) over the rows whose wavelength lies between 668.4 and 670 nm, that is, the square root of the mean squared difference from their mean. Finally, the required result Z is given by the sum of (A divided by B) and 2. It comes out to 4.9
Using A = 0.18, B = 0.06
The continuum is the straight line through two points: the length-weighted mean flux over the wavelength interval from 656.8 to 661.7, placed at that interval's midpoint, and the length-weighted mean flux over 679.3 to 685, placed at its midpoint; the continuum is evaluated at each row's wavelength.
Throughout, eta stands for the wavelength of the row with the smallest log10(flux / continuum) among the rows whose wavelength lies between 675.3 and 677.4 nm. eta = 675.407 nm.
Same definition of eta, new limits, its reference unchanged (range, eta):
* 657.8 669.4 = 659.729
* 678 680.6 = 678.837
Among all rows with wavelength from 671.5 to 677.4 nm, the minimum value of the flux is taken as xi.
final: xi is 12.55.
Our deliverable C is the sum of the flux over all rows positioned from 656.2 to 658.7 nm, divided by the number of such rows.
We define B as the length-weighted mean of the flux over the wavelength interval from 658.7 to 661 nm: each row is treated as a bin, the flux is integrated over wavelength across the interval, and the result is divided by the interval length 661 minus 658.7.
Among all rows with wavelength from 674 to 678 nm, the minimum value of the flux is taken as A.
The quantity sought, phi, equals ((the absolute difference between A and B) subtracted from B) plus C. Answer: 31.3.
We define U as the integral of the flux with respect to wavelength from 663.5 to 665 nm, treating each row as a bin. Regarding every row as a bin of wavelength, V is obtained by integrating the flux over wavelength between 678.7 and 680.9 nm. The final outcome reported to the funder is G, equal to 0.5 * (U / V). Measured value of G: 0.35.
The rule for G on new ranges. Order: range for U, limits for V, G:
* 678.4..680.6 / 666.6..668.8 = 0.49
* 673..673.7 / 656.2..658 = 0.18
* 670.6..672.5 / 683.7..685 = 0.62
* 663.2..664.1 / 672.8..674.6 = 0.27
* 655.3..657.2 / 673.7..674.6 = 1.12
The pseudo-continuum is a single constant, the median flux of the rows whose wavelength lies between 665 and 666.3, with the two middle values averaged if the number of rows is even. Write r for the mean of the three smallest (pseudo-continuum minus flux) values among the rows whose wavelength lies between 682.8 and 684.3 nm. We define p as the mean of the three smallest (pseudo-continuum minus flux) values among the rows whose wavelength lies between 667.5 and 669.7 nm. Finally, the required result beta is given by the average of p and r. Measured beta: 0.75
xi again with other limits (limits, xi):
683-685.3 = 15.71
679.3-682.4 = 15.44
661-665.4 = 16.03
